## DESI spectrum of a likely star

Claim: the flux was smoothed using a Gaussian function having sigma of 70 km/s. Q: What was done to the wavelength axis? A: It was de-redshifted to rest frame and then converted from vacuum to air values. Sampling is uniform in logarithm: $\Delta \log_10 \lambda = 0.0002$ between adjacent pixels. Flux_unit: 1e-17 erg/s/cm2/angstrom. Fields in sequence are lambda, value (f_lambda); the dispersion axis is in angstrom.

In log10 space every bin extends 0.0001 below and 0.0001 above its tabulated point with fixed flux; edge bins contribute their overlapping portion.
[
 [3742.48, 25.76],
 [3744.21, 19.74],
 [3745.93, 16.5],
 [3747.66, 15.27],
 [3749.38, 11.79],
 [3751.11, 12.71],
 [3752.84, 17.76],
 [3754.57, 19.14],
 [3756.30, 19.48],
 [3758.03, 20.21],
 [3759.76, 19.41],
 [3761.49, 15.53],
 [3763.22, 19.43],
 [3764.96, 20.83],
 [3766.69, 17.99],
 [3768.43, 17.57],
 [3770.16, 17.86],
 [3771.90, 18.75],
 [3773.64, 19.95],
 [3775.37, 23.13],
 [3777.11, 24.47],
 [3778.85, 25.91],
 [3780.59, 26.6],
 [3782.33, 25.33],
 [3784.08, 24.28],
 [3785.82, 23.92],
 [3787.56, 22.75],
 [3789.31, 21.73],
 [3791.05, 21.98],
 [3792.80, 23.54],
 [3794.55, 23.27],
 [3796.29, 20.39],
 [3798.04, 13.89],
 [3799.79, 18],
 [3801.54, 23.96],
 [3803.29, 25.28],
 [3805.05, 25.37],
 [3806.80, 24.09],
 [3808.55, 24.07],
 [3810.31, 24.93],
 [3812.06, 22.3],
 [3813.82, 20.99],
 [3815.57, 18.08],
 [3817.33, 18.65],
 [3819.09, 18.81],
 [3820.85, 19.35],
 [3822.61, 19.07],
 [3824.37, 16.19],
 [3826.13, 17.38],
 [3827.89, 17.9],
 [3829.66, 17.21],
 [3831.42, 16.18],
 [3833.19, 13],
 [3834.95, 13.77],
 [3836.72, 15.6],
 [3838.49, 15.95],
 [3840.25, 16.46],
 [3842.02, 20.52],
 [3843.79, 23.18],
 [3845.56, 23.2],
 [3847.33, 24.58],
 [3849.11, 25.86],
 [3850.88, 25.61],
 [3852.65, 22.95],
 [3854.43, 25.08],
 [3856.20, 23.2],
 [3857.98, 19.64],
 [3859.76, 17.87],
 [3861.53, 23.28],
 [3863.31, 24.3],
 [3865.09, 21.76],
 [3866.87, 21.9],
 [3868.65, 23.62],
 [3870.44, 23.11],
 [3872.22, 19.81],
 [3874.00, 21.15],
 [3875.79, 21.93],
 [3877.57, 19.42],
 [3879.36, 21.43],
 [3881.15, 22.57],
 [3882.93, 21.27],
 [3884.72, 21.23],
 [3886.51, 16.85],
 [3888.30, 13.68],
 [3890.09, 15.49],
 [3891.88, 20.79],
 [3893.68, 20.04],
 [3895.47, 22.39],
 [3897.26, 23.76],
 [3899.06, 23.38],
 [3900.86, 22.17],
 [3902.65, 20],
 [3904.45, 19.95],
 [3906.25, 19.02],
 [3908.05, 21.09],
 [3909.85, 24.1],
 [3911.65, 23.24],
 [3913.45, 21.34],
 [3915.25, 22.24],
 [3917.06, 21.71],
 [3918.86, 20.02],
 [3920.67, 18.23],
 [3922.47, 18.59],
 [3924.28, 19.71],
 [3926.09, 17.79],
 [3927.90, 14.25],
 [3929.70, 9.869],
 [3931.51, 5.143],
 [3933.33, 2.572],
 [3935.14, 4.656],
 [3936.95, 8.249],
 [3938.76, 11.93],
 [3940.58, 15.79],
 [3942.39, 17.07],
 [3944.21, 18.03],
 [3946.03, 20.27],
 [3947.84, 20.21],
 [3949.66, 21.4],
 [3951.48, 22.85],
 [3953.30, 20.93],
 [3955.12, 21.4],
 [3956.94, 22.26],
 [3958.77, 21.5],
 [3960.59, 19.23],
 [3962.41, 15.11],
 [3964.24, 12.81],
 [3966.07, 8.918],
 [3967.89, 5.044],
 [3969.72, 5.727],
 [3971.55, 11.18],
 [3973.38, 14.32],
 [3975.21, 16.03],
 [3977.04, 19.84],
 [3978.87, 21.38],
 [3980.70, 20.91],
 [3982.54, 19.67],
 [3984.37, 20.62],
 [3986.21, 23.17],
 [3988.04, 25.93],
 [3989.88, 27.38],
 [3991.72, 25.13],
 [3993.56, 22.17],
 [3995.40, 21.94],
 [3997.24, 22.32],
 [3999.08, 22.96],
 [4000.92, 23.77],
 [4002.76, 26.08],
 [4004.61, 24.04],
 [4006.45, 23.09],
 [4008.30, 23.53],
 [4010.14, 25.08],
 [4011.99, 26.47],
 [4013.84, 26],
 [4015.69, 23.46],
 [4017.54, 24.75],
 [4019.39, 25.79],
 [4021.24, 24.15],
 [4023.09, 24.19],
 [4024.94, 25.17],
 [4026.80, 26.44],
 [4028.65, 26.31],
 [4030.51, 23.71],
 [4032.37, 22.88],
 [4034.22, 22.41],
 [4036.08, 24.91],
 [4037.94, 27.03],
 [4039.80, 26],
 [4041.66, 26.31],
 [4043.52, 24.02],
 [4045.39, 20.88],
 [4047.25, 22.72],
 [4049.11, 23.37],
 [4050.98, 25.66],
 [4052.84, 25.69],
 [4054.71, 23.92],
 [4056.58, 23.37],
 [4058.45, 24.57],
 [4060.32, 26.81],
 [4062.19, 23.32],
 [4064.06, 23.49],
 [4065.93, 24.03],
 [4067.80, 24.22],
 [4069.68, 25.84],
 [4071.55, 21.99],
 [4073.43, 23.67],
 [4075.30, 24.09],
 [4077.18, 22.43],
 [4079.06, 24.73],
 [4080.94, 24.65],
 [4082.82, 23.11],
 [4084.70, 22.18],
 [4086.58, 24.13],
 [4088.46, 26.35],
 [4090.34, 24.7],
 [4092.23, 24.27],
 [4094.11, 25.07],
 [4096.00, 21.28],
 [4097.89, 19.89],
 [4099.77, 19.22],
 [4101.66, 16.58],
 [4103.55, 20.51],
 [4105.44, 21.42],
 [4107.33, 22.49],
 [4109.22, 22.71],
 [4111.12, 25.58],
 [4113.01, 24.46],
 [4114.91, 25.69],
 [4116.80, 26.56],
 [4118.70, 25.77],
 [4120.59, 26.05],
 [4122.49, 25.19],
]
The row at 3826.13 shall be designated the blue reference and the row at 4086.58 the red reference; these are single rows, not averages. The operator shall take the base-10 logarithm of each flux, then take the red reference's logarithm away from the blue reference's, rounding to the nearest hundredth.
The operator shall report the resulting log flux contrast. -0.14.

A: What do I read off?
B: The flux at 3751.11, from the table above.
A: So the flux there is 12.71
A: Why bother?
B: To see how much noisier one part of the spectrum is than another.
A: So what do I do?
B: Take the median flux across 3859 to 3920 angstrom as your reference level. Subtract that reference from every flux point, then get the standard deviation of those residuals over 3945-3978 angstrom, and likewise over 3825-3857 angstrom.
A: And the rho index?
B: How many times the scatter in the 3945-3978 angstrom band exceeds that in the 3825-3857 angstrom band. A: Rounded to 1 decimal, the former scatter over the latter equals 1.3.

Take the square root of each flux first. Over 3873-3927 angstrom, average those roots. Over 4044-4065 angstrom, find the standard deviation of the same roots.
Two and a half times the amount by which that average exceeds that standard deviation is 10.9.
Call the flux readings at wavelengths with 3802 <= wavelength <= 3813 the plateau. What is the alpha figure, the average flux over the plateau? 24.3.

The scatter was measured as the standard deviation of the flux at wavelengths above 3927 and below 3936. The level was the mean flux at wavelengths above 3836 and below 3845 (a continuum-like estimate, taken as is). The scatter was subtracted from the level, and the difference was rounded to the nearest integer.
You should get 14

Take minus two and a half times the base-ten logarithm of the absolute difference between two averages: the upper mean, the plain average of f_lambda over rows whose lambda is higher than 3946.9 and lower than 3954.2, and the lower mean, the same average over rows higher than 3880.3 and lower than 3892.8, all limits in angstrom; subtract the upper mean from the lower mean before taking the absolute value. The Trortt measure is -1.0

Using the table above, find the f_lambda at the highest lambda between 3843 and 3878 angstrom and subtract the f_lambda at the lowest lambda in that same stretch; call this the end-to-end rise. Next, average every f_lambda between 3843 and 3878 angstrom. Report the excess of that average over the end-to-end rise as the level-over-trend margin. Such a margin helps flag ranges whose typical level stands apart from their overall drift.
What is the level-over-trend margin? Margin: 26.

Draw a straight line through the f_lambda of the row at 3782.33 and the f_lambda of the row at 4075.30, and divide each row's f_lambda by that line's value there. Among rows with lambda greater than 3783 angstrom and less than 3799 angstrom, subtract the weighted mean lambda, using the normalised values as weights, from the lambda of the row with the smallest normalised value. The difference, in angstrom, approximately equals 7.4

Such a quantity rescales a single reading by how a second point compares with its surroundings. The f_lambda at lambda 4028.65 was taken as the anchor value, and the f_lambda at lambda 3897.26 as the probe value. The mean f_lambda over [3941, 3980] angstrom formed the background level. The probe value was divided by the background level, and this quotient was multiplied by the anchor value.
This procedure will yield 36.9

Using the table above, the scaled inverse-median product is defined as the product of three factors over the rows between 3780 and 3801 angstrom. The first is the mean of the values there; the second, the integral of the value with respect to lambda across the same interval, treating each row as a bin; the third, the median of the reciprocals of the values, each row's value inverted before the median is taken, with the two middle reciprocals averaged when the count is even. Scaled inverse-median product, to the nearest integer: 446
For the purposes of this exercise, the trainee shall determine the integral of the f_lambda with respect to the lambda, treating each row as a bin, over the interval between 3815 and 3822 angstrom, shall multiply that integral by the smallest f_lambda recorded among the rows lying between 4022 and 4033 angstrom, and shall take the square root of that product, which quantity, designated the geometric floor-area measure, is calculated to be 55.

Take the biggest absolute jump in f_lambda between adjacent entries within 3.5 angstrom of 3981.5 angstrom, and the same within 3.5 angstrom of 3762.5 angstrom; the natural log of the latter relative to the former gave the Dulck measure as 1.1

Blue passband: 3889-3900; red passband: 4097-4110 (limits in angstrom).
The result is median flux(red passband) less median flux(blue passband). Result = -1.1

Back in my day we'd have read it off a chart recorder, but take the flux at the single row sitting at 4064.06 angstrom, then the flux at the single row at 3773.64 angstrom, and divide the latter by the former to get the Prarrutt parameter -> 0.85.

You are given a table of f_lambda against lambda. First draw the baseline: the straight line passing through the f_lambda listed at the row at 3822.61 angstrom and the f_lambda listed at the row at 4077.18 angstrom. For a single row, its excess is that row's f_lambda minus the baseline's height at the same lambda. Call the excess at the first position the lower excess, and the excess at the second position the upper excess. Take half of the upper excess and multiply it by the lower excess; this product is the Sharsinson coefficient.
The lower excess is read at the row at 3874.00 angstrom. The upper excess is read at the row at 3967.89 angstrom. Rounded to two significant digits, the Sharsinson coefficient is -11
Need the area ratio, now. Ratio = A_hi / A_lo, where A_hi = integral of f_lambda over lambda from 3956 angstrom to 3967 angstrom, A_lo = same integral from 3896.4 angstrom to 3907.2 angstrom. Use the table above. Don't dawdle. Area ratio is 0.79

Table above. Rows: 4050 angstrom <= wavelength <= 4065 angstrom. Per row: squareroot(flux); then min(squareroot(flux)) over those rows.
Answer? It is 4.8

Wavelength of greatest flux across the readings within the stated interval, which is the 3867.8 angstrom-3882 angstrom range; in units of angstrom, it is 3868.65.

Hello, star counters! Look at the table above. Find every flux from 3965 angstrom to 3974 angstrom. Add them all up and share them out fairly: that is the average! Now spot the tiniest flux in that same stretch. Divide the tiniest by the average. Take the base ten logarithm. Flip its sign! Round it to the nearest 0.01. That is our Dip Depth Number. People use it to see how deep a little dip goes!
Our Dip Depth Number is 0.25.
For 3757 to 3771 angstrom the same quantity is 0.08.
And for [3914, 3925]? 0.04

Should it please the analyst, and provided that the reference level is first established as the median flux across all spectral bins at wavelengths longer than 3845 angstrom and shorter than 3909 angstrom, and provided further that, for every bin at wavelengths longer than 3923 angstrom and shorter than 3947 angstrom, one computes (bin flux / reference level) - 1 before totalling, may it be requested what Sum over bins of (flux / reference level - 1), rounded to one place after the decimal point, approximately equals -5.4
